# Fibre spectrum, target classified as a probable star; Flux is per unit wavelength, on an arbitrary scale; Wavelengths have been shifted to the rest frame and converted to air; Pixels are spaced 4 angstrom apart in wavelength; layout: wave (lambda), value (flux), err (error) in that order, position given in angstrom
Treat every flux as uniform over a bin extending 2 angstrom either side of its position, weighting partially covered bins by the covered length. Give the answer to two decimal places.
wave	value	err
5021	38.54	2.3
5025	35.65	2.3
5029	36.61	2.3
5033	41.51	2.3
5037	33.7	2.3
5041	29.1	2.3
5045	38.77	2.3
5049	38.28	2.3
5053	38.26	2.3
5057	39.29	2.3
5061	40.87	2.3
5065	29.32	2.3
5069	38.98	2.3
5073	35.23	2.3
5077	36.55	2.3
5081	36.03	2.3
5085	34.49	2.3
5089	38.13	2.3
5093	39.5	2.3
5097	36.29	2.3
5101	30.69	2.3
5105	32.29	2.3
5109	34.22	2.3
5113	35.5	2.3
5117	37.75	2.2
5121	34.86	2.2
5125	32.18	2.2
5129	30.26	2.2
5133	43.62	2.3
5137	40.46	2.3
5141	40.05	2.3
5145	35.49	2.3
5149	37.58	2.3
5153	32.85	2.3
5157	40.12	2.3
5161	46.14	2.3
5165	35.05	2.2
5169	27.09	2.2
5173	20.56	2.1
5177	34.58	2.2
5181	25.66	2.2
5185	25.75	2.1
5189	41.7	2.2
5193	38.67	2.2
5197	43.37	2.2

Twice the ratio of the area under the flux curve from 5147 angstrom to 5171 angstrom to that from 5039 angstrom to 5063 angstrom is 1.95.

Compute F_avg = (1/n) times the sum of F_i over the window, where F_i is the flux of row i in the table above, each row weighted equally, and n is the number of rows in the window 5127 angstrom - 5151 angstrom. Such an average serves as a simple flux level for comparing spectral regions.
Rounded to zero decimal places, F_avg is 38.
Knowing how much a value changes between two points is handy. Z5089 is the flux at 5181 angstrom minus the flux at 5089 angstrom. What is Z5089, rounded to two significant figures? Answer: -12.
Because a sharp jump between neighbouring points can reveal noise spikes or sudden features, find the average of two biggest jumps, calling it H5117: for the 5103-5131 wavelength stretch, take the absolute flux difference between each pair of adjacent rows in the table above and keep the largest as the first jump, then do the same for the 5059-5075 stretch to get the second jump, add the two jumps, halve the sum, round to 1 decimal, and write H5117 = 7.2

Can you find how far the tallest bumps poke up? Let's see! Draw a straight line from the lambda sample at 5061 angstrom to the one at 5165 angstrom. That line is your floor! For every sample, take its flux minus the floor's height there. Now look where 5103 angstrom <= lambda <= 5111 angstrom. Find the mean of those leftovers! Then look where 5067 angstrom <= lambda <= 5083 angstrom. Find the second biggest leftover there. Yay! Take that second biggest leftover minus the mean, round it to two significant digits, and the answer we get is 1.6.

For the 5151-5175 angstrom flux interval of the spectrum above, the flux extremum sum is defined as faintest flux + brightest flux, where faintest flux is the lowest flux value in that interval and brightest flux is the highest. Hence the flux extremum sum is 66.7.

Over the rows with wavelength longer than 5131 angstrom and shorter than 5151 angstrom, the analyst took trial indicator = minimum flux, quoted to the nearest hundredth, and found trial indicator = 35.49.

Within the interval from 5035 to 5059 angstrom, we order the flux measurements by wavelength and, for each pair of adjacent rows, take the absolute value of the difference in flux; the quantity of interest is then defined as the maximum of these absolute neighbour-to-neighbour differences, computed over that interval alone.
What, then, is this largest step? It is 10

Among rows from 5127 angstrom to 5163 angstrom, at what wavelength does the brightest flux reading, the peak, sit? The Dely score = 5161 angstrom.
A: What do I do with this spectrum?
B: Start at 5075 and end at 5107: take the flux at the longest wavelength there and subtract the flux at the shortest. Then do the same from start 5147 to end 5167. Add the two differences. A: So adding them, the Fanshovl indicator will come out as -7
